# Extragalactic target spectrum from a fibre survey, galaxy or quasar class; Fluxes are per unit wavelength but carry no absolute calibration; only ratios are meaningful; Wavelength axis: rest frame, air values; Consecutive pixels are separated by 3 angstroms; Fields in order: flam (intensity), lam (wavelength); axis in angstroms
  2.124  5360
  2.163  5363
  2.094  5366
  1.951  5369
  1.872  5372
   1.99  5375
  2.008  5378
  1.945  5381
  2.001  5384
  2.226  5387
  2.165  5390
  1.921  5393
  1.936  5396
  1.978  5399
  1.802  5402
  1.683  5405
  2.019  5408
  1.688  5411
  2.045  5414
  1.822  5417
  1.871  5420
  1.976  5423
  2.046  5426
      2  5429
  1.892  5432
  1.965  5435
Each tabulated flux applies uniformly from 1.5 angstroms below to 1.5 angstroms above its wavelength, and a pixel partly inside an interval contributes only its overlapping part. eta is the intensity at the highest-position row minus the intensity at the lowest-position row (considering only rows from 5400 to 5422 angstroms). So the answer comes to 0.07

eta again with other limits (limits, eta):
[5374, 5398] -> -0.05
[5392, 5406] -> -0.24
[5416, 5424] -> 0.15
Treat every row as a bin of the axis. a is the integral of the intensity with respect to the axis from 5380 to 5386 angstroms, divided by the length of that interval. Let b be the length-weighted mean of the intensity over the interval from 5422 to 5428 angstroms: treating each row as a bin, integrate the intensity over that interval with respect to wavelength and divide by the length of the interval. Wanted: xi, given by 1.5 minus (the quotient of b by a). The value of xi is 0.492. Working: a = 1.996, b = 2.01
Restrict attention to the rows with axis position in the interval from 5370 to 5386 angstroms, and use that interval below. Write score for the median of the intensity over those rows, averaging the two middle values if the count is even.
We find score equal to 1.99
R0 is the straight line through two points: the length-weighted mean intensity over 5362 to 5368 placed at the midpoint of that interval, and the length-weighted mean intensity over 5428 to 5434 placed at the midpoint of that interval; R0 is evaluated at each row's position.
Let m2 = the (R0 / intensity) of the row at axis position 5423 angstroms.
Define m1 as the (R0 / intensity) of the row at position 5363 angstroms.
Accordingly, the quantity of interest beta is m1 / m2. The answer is 0.98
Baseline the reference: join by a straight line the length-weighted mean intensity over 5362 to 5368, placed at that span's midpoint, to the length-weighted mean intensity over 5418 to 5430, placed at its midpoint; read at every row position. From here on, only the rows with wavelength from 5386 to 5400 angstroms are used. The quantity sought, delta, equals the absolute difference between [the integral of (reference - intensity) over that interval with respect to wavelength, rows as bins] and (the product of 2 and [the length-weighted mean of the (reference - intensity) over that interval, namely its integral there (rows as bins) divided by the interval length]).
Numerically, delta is 0.01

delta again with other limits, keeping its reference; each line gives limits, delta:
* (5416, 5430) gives 0.28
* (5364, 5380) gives 1.49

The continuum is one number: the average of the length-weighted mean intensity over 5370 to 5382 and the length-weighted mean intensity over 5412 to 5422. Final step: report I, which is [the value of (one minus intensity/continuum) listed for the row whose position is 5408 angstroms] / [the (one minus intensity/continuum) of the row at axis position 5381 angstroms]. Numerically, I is 5.7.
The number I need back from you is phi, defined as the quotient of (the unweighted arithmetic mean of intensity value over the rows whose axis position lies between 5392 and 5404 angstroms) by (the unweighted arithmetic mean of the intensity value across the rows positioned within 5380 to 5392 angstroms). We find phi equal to 0.92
